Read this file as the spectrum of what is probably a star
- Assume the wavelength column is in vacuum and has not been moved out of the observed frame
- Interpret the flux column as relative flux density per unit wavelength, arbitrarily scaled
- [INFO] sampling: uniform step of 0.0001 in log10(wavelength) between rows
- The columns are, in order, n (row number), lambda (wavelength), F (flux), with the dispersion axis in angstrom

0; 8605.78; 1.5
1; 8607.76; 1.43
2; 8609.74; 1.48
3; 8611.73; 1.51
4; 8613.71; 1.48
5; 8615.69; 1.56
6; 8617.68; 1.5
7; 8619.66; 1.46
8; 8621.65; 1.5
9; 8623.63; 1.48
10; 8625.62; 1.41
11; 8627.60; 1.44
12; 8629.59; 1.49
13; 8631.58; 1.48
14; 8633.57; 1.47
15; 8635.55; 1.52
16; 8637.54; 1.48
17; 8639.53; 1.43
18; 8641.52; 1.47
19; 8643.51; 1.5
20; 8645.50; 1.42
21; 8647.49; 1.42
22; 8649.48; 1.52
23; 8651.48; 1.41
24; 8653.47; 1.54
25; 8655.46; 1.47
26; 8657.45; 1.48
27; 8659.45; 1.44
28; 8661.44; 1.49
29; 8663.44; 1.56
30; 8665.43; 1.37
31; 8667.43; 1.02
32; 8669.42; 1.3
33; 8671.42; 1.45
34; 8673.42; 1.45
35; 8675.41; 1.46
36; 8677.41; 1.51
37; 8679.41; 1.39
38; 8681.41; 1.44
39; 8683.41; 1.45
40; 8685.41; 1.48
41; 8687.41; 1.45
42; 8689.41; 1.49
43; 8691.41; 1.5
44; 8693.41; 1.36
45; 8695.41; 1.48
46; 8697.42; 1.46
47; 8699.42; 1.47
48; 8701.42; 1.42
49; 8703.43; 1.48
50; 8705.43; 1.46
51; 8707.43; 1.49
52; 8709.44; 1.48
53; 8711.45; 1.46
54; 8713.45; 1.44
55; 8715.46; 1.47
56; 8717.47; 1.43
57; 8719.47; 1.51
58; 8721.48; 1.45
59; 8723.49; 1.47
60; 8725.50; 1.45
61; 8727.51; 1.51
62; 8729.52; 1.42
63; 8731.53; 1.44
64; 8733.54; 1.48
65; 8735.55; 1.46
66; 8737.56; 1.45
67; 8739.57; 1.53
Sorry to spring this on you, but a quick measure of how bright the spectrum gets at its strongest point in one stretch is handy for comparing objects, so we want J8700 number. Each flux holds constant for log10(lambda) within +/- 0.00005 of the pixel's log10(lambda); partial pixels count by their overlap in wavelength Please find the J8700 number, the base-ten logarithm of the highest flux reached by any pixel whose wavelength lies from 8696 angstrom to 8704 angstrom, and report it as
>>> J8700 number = 0.170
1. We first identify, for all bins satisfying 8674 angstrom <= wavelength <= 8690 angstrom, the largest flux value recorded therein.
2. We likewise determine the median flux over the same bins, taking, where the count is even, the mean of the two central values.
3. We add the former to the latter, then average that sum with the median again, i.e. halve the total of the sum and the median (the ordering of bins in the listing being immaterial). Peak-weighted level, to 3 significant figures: 2.21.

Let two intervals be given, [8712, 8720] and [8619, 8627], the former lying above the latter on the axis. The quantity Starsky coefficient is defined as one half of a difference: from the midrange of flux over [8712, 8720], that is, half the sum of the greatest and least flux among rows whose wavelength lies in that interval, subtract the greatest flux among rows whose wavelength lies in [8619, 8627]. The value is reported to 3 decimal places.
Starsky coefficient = -0.015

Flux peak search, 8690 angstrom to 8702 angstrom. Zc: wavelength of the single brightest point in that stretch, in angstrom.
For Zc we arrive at 8691.41 angstrom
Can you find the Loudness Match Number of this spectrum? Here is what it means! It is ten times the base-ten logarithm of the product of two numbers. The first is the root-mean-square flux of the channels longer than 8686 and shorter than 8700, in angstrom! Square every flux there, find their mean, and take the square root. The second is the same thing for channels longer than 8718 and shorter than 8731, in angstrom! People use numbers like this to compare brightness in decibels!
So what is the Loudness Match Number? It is 3.31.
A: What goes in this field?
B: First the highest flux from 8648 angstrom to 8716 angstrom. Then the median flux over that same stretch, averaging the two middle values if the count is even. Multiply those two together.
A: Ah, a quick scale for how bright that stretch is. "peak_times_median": 2.28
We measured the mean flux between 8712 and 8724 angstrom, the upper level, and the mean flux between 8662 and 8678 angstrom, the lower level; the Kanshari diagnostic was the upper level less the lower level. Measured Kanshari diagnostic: 0.072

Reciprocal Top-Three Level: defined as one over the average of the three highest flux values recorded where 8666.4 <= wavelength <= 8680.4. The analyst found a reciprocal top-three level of 0.679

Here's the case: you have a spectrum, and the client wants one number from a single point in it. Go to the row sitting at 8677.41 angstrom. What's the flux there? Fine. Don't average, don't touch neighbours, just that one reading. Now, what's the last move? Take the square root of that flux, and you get 1.23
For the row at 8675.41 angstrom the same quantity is 1.21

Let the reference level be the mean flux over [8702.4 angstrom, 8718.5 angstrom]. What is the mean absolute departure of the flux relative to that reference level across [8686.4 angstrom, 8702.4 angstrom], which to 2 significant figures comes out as 0.031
